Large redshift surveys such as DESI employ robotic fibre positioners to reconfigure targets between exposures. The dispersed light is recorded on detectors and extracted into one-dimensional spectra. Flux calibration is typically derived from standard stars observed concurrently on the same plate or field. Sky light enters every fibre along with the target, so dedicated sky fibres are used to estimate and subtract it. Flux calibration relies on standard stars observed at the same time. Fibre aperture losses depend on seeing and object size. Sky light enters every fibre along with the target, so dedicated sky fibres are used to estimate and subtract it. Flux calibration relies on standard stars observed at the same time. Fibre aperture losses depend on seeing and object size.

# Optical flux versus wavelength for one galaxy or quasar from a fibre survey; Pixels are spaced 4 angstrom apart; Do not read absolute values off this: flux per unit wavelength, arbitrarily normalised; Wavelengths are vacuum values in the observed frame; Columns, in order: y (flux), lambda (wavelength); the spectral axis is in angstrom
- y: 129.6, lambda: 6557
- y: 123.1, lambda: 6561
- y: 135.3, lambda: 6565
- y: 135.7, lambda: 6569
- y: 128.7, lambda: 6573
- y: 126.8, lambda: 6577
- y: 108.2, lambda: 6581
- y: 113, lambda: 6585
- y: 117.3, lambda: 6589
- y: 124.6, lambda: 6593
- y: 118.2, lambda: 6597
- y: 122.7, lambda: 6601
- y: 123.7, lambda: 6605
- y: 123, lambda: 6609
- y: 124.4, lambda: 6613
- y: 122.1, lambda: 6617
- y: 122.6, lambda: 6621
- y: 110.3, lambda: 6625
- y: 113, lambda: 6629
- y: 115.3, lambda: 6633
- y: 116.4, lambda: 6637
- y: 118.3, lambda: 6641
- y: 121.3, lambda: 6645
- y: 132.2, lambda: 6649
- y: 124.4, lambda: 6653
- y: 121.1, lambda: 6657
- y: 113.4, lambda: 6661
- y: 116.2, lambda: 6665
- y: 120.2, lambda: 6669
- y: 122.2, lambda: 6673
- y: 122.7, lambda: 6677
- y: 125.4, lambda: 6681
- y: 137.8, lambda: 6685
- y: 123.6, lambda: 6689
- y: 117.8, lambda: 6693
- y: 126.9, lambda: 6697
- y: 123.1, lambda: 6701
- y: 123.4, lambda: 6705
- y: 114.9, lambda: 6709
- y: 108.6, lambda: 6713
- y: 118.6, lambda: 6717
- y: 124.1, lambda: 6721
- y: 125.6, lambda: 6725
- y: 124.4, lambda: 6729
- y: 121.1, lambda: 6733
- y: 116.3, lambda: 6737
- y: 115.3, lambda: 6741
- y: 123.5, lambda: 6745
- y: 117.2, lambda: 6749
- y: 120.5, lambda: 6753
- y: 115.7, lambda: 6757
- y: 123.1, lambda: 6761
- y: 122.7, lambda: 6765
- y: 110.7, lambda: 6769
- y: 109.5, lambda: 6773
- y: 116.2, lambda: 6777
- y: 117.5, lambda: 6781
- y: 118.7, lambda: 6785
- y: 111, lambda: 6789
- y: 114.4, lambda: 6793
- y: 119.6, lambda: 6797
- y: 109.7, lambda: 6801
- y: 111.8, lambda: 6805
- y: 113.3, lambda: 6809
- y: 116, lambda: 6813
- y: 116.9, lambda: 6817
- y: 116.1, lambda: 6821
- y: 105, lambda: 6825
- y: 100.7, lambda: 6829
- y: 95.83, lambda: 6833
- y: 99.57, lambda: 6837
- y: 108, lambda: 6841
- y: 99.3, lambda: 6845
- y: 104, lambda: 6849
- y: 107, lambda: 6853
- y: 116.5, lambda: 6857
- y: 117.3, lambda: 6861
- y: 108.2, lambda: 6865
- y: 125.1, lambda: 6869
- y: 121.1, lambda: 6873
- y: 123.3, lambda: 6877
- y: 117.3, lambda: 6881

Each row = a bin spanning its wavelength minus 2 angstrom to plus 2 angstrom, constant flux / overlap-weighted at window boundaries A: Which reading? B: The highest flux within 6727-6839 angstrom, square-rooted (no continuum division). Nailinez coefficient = 11.2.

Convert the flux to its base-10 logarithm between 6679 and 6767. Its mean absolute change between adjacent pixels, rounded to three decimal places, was 0.020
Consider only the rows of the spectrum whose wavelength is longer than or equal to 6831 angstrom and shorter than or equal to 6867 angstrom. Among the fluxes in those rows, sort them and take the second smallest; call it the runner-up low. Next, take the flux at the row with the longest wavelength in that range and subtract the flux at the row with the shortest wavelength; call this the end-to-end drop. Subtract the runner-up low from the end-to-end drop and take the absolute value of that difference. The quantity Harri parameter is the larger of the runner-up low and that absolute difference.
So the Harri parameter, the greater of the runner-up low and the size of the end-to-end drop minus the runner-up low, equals 99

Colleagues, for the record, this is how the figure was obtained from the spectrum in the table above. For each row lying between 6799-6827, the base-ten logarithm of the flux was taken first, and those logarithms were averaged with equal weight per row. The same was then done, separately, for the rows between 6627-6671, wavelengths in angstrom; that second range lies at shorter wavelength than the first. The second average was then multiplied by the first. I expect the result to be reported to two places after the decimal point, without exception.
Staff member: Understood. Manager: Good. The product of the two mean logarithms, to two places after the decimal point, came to 4.26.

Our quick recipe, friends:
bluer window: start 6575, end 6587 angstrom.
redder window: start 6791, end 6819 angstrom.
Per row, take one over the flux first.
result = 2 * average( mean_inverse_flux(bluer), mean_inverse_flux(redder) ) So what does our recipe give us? 0.0174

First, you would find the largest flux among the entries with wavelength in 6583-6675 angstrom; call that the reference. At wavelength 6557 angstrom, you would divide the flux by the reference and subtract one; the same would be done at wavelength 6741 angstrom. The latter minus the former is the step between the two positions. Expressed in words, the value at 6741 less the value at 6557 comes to -0.11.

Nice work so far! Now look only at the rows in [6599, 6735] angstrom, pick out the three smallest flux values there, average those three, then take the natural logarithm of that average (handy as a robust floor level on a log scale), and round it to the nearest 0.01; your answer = 4.71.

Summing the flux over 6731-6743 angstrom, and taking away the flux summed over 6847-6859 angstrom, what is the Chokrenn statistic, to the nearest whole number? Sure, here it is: 25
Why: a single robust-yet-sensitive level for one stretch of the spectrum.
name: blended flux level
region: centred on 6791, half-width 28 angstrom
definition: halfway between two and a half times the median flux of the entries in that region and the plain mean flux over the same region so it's 201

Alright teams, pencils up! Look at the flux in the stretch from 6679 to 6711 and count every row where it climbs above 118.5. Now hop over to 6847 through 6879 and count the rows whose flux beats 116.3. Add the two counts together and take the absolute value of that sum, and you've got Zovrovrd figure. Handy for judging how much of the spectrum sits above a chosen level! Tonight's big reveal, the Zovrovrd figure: 11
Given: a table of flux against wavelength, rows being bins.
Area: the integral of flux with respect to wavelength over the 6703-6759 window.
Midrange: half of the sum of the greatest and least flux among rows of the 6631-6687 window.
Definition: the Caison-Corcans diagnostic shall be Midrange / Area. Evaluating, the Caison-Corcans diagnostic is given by 0.0188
